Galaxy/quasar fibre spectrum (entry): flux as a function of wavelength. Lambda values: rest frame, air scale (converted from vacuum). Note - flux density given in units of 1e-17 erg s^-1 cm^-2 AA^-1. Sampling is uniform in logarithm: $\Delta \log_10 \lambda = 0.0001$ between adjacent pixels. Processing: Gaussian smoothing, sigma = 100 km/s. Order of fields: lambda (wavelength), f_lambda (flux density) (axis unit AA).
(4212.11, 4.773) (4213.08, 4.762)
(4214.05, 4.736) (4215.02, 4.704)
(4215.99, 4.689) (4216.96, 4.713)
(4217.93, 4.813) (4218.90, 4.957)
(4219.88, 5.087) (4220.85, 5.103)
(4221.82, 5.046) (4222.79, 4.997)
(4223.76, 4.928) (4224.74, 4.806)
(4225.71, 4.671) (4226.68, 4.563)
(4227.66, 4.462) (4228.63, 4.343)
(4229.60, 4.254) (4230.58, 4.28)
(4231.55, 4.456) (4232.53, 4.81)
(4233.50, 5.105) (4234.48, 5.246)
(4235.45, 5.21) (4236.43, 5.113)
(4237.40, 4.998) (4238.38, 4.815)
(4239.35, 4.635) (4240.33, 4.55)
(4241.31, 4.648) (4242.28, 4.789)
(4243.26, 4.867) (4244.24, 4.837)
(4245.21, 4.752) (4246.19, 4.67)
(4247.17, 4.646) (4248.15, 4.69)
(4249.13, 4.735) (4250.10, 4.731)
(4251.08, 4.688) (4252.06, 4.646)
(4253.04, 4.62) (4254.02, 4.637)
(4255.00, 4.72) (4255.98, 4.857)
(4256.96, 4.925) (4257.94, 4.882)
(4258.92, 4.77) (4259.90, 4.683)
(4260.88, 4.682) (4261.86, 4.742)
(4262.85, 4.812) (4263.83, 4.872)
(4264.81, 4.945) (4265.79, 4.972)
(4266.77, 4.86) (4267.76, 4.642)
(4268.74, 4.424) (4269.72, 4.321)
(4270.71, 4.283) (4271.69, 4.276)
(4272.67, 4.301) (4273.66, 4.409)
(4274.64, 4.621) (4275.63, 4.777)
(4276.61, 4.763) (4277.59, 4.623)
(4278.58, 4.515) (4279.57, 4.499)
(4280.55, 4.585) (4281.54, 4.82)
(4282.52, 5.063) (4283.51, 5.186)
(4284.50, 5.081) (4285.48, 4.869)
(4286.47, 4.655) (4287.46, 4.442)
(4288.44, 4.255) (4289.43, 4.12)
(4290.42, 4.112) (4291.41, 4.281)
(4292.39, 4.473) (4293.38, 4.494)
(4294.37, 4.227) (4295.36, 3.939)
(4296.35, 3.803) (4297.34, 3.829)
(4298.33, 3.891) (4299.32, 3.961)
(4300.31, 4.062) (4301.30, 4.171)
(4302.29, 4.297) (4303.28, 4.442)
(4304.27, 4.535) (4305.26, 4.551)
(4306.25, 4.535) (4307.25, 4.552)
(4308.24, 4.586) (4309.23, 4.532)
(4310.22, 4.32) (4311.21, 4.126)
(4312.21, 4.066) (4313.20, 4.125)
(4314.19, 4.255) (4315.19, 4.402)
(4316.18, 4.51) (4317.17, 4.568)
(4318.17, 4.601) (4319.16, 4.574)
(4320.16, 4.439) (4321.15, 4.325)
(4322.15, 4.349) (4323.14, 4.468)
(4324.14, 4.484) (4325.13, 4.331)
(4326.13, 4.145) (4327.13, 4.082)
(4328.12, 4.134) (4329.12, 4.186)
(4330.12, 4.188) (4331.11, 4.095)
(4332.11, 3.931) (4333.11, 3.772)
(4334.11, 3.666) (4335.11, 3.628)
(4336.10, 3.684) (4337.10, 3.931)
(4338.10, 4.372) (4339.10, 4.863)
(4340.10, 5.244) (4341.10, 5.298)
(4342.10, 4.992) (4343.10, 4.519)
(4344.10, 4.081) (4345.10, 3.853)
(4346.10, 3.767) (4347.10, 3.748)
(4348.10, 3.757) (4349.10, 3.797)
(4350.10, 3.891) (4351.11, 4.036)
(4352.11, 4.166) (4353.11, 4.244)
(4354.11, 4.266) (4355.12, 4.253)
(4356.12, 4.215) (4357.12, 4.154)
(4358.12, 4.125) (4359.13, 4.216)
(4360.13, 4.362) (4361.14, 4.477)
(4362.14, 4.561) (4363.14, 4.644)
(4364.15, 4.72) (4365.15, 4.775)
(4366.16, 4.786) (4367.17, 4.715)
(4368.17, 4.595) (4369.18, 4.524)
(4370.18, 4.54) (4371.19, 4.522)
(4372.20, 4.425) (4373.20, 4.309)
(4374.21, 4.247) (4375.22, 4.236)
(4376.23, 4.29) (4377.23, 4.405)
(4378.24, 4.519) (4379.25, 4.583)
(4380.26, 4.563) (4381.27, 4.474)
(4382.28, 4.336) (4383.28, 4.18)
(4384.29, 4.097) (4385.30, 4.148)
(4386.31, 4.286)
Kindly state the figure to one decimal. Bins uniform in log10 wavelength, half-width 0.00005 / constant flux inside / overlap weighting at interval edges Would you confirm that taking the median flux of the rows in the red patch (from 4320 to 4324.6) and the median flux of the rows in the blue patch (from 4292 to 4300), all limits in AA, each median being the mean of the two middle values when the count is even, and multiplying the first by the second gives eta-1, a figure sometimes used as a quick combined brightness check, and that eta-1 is 17.5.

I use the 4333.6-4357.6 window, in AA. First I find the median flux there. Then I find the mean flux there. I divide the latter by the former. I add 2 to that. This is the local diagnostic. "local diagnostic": 3.02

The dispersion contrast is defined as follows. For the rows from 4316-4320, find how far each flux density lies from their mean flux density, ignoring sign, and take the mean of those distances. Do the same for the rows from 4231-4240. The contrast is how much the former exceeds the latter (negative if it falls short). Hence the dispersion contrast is -0.20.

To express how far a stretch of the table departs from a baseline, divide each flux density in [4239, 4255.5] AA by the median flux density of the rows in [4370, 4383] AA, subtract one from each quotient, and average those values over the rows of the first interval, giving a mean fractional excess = 0.062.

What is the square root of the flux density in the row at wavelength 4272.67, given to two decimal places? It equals 2.07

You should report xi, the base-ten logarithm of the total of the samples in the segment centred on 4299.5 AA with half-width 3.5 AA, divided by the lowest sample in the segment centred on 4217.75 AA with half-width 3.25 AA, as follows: 0.776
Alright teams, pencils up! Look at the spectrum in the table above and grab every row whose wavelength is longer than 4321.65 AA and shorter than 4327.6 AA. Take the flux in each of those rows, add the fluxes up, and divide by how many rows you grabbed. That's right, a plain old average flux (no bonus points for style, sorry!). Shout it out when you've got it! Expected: 4.31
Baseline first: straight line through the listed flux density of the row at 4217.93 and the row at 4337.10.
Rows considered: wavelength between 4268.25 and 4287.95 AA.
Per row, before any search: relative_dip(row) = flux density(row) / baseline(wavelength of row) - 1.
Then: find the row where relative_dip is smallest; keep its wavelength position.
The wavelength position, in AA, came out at 4270.71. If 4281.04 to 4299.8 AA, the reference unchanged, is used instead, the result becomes 4296.35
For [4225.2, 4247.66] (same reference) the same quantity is 4229.60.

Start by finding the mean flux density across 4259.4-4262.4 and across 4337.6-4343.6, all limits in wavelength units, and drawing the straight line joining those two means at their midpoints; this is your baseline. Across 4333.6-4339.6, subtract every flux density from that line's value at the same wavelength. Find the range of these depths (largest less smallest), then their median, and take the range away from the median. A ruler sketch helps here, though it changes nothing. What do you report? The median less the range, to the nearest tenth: -0.2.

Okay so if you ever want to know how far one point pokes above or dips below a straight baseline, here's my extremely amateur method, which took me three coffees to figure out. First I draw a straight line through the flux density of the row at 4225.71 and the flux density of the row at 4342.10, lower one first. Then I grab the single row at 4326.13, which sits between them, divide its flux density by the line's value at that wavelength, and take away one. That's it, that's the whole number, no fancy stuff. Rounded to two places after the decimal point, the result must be -0.16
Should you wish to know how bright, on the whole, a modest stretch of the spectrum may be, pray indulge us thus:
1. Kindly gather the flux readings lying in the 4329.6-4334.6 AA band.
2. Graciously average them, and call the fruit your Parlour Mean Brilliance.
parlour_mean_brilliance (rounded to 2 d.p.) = 3.93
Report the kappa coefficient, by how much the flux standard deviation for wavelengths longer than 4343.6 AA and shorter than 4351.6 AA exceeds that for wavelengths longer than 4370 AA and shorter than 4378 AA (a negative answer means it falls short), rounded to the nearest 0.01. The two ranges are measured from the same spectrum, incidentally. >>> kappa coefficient 0.01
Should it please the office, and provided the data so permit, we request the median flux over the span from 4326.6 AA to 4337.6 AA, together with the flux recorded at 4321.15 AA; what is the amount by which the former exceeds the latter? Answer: -0.39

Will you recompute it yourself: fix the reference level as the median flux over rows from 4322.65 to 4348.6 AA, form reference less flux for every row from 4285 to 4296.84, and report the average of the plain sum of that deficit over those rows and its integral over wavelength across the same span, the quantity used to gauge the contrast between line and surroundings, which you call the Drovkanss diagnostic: -2.3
